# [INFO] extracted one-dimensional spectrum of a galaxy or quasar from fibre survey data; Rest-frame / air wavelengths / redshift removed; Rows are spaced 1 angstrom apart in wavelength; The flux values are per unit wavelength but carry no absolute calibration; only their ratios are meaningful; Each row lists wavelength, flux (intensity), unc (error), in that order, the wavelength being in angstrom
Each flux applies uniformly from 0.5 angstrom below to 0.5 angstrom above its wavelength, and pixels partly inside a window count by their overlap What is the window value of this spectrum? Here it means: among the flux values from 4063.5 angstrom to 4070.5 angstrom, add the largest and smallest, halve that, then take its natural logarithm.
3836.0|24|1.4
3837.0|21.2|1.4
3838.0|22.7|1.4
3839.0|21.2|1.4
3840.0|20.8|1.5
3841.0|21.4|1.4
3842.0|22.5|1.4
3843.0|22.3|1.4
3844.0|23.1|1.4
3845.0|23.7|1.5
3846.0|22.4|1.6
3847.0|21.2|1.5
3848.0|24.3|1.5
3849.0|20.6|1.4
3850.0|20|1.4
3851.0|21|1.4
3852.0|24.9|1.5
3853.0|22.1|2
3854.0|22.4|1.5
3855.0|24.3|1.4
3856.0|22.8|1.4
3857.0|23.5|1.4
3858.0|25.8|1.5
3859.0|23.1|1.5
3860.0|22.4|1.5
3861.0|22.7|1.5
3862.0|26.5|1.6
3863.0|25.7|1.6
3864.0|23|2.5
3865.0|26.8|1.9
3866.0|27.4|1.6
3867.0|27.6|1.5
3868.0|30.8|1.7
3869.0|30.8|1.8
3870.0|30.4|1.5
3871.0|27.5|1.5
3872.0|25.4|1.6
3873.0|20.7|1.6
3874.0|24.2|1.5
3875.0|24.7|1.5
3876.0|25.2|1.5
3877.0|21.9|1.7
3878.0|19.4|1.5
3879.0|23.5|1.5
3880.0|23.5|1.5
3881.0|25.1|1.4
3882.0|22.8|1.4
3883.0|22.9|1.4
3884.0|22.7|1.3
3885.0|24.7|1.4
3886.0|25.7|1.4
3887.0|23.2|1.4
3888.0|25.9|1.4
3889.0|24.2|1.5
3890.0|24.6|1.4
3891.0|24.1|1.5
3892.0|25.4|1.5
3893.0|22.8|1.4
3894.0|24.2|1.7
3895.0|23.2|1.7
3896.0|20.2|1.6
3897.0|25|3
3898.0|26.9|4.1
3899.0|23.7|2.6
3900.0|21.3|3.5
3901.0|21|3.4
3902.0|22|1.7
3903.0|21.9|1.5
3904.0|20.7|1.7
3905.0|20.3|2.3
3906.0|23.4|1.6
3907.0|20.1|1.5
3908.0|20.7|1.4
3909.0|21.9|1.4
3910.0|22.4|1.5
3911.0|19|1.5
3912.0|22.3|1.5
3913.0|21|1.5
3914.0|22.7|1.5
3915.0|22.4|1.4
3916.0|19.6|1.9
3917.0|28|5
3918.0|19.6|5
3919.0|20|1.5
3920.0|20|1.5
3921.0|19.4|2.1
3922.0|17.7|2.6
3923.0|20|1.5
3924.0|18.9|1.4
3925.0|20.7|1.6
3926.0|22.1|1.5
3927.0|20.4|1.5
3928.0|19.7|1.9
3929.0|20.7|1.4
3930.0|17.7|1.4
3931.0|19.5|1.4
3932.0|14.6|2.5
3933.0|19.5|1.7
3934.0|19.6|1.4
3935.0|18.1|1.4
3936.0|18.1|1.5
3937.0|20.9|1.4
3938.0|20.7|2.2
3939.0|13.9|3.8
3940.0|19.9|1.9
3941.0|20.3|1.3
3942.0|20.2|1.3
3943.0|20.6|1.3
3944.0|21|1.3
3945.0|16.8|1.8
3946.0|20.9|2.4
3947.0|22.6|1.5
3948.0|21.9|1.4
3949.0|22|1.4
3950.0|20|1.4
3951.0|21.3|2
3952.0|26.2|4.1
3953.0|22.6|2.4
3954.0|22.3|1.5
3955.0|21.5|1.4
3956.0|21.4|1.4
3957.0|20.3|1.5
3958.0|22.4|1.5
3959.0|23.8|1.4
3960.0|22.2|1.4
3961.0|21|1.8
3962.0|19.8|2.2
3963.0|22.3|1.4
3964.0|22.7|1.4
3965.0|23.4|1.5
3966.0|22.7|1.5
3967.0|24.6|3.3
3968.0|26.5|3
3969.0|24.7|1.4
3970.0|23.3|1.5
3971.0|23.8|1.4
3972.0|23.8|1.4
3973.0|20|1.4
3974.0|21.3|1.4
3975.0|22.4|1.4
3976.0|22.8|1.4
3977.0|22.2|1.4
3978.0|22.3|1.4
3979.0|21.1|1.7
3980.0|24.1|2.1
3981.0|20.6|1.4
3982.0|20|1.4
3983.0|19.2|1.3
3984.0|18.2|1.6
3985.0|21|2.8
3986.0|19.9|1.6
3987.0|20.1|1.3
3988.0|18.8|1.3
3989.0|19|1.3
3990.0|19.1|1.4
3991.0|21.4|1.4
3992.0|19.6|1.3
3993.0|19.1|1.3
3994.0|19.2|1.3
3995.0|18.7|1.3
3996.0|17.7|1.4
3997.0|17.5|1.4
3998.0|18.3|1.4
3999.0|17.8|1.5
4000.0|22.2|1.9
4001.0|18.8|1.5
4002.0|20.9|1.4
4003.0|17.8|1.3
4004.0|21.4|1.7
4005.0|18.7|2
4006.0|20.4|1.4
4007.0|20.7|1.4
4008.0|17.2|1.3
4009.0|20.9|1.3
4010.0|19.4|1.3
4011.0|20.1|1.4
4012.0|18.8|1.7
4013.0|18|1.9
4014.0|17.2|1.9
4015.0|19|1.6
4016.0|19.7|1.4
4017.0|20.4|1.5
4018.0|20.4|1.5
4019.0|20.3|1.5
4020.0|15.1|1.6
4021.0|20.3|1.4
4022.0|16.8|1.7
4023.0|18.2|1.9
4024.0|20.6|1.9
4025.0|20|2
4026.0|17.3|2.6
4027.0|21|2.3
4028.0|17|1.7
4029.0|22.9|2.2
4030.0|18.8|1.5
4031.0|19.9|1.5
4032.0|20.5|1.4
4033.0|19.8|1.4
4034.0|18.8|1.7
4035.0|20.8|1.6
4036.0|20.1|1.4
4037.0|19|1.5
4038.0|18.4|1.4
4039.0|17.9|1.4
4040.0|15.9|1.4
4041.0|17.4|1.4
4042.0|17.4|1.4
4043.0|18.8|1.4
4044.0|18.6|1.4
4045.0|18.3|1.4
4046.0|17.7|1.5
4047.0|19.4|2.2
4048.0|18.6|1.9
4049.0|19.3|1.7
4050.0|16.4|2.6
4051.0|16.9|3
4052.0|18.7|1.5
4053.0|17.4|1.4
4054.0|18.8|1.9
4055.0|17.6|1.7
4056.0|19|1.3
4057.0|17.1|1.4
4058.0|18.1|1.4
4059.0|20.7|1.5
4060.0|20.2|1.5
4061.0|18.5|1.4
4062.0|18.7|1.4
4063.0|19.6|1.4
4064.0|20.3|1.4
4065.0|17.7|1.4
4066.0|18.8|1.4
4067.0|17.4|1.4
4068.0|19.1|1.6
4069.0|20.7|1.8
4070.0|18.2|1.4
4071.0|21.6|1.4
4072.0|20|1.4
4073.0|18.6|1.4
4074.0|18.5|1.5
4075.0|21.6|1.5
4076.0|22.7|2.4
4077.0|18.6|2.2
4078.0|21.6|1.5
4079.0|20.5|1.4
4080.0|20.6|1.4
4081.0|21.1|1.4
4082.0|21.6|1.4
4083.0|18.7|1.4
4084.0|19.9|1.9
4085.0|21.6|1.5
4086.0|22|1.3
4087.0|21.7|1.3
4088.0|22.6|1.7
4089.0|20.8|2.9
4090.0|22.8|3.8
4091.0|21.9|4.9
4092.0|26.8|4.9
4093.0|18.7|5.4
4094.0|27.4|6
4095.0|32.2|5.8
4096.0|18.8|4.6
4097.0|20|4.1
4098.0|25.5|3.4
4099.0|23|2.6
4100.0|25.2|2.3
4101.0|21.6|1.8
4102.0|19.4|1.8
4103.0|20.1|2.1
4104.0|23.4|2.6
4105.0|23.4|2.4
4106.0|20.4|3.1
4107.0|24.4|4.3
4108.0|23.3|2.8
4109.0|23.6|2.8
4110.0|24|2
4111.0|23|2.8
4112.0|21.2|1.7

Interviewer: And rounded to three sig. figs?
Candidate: 2.95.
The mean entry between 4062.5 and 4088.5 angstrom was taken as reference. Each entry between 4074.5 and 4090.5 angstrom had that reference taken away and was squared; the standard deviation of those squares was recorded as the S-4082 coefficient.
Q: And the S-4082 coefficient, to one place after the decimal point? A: 2.1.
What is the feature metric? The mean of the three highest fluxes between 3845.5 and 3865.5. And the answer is 26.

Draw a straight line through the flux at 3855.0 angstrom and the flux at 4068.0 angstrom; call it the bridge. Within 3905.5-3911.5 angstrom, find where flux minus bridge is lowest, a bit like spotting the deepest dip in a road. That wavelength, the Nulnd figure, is 3911.0 angstrom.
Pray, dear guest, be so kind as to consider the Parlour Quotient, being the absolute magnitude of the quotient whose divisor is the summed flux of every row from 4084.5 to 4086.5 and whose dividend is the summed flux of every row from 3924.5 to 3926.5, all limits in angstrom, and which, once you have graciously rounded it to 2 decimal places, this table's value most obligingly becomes 0.98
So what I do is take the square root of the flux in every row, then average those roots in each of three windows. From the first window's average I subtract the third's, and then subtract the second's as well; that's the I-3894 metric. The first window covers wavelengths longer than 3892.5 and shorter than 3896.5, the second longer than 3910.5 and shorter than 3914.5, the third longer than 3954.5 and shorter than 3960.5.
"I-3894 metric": -4.54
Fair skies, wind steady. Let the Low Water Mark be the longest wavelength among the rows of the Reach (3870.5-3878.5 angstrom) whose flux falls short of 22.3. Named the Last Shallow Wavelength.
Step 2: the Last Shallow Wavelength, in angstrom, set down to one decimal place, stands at 3878.0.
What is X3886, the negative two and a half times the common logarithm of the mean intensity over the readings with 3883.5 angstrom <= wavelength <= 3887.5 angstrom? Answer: -3.45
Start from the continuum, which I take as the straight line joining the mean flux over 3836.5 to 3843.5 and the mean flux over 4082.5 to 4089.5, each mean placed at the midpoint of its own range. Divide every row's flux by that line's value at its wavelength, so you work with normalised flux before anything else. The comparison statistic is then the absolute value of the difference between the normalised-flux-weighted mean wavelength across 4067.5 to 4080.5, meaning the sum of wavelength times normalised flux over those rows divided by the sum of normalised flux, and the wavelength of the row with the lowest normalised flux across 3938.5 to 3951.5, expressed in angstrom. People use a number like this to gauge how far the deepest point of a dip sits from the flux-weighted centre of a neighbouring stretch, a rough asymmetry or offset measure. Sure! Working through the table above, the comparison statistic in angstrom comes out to 135.1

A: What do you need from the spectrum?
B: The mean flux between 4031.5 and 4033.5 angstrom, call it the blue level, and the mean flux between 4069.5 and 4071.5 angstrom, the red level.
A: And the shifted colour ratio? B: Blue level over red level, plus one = 2.01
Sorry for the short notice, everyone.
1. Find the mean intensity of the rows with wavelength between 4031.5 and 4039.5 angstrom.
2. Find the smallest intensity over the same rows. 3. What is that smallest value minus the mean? -1.51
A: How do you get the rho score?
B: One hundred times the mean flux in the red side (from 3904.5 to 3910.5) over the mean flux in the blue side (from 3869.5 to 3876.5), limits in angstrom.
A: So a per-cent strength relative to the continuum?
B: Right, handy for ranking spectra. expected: 84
